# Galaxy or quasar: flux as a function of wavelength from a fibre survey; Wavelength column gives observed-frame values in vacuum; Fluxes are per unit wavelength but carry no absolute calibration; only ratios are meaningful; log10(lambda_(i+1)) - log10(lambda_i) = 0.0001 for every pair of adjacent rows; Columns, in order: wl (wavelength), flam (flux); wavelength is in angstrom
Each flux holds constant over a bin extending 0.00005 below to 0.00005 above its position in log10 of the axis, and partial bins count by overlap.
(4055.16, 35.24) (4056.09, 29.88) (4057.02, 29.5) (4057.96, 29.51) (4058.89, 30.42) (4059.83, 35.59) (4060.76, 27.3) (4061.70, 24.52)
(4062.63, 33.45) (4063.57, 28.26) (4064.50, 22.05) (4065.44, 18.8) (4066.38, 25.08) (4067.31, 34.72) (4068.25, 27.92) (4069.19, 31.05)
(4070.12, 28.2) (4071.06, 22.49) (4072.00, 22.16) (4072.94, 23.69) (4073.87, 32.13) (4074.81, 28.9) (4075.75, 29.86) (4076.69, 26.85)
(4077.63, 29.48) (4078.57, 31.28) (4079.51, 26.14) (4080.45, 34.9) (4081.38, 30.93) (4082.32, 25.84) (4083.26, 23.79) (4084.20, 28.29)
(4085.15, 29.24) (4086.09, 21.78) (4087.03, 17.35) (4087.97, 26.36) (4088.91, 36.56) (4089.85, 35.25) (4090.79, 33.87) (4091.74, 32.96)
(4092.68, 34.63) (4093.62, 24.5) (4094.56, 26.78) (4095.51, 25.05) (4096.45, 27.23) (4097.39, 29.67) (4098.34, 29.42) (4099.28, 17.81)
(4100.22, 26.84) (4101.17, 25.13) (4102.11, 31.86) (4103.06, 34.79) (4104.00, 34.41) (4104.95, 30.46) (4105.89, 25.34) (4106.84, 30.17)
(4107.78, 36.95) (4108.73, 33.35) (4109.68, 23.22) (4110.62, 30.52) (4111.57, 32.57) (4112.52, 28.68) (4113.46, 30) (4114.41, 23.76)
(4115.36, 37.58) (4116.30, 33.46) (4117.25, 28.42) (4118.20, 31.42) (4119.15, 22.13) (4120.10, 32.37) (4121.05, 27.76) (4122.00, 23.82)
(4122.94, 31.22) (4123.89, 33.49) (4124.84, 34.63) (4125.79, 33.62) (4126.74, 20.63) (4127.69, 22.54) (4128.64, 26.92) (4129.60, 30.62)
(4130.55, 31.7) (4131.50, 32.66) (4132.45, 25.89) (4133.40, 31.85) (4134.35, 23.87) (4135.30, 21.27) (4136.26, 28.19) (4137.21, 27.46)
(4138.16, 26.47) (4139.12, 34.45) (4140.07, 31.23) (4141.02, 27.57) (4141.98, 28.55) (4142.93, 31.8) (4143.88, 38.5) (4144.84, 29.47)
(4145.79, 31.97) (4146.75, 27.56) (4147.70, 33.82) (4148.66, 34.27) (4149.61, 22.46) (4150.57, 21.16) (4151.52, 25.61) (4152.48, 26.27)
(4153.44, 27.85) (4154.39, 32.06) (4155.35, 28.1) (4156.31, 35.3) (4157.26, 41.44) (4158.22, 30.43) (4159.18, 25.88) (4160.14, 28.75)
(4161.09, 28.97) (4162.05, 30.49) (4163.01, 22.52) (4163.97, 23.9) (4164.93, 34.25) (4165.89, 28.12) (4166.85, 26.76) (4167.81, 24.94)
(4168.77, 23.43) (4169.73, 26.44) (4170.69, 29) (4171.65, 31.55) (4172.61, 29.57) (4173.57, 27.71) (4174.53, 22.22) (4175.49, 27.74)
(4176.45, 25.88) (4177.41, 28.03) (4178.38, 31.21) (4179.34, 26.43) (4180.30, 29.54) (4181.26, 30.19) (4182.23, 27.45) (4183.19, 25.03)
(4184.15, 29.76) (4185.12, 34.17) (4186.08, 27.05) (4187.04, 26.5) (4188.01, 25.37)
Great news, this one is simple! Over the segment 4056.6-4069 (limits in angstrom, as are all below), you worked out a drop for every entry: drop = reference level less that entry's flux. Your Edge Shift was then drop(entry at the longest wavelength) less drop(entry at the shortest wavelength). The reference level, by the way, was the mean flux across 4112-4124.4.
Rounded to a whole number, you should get 2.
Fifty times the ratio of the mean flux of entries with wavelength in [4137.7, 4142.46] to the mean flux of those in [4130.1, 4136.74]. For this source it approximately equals 53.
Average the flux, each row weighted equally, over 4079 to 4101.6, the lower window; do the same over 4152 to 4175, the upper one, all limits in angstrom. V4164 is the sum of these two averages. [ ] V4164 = 56.5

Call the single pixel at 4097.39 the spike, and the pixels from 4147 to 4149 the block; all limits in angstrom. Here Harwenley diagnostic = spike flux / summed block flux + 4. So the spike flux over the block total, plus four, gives 4.436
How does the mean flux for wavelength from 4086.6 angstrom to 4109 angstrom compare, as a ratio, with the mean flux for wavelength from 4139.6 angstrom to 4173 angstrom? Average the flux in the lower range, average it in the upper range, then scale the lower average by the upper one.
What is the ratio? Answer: 1.01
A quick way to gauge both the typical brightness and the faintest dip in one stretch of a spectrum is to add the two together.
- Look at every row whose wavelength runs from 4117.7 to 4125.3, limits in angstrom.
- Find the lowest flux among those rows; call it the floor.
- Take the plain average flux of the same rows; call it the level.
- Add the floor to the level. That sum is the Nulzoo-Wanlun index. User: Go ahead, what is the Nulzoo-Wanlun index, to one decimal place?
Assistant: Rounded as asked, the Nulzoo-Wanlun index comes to 51.7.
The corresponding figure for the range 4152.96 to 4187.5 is 50.8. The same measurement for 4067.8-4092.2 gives 45.7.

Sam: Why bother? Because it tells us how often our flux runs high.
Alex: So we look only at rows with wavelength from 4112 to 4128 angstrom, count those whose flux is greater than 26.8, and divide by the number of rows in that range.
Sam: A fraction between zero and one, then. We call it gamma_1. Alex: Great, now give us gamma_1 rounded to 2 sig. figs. 0.71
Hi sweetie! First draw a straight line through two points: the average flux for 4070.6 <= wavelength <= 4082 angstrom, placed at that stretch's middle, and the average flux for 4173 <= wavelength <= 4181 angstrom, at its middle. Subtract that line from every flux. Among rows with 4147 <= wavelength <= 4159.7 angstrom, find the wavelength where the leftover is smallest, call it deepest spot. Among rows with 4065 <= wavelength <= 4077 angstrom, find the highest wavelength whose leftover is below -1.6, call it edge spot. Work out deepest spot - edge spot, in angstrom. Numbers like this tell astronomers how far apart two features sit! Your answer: 77.6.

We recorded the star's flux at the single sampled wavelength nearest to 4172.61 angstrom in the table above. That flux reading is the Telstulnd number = 29.57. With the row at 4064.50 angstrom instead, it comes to 22.05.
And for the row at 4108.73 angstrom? 33.35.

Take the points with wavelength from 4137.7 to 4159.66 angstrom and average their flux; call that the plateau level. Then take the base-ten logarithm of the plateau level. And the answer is 1.48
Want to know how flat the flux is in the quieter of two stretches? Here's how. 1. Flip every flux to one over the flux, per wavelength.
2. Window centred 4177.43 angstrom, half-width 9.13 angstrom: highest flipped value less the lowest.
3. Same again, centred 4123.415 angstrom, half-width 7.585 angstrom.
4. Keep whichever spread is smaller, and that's 0.0157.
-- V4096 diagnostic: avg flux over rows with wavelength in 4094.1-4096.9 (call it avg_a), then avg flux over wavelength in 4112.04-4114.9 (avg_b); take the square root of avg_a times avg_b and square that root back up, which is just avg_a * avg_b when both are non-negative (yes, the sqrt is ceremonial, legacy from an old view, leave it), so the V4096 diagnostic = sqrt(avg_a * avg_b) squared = 724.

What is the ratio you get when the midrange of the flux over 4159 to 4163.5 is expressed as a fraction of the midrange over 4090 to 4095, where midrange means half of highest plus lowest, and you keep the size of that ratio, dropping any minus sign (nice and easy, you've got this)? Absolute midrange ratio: 0.90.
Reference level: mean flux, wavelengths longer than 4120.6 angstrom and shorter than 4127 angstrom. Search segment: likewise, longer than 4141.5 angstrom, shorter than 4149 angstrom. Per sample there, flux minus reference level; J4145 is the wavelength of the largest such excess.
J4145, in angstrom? 4143.88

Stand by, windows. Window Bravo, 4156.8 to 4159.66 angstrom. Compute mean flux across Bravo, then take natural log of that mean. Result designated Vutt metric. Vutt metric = 3.48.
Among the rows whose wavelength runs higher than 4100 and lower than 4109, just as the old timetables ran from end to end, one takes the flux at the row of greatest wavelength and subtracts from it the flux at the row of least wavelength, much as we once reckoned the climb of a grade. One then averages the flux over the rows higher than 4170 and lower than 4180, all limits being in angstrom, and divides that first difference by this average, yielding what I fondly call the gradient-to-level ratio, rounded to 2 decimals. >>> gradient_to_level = 0.23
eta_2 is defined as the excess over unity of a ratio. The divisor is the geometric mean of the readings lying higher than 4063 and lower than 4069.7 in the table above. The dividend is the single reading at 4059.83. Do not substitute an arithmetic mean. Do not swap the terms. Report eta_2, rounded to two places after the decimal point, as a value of 0.35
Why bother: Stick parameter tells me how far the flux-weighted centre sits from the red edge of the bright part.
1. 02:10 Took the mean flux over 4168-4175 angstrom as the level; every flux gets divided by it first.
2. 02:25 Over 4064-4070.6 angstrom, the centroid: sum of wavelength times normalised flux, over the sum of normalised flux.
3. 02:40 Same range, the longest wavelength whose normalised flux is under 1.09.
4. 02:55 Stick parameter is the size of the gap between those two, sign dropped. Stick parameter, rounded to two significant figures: 2.6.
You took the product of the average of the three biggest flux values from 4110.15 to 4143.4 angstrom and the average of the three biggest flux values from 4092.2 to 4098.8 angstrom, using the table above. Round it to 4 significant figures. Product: 1111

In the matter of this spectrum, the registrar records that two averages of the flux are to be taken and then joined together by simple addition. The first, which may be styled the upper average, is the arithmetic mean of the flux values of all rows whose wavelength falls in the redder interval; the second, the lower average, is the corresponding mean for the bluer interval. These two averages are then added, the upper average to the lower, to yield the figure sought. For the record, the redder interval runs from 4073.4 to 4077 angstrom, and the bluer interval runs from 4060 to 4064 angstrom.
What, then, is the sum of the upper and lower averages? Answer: 58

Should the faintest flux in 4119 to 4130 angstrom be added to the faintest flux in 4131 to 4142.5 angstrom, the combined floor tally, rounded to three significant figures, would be 41.9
